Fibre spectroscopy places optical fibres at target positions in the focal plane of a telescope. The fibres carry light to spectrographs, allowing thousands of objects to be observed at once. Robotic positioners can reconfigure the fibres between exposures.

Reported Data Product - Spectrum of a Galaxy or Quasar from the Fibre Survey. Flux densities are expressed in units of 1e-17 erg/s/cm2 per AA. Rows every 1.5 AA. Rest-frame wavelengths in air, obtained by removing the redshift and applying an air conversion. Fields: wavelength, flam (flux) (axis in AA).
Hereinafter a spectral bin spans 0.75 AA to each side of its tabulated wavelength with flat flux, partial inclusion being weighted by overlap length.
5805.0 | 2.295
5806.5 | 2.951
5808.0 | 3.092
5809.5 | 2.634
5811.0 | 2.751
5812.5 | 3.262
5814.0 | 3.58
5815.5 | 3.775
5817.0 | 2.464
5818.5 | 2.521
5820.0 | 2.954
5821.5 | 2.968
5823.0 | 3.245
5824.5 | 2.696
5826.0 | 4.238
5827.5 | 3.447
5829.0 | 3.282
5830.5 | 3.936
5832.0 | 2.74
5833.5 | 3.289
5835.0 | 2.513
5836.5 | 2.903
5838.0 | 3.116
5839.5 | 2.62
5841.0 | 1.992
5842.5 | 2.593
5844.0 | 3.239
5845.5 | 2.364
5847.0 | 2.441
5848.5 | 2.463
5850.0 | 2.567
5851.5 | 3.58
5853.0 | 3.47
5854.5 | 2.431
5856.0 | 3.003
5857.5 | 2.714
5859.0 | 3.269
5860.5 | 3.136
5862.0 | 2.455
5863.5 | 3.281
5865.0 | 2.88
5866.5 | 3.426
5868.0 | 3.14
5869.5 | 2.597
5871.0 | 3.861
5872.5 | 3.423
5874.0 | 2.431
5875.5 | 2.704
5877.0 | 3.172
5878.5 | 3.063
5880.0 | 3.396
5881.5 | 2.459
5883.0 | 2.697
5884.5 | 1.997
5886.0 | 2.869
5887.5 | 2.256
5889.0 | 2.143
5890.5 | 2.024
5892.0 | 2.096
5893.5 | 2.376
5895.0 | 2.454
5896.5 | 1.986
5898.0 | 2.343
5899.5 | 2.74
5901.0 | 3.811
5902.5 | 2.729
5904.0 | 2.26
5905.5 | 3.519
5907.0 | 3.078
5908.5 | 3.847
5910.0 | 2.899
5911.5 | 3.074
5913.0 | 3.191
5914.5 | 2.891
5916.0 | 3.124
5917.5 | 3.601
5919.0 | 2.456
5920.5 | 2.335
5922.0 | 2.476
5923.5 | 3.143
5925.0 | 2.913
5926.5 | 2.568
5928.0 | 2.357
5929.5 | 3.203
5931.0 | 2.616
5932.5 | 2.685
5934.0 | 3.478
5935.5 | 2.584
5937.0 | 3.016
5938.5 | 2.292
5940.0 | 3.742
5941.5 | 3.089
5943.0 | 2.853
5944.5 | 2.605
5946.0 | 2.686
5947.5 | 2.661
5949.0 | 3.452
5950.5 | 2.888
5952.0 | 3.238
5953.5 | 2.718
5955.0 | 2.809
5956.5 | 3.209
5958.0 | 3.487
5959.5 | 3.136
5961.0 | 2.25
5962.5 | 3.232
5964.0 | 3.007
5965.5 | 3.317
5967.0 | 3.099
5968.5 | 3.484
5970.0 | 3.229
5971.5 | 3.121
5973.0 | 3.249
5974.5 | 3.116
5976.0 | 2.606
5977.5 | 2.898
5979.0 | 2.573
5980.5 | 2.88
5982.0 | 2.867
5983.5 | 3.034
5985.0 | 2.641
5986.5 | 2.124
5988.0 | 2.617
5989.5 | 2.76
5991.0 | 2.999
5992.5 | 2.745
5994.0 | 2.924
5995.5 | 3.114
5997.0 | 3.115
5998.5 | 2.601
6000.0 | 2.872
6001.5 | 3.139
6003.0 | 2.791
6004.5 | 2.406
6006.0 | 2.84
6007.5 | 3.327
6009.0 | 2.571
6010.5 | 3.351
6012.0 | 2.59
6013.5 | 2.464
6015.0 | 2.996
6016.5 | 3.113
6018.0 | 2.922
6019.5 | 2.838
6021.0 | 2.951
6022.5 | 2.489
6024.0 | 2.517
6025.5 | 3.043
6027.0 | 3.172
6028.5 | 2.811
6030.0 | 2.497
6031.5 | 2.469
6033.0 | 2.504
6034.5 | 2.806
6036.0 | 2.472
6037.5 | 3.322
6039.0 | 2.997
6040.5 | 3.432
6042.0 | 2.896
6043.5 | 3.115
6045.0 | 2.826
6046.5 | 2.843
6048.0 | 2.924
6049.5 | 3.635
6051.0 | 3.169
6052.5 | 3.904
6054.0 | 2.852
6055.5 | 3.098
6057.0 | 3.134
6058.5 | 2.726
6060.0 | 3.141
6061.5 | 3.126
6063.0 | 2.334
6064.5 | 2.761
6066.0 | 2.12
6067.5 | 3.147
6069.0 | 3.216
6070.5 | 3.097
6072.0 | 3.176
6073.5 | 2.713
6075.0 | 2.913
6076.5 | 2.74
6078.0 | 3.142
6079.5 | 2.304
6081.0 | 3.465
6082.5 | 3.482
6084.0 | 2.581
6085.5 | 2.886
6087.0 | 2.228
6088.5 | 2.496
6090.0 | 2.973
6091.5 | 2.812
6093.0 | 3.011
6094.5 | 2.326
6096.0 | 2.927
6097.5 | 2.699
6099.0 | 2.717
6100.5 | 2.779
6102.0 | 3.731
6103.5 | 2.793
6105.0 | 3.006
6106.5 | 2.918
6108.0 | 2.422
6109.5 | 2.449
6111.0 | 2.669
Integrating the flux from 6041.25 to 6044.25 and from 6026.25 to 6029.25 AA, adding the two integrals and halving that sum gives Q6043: 9.0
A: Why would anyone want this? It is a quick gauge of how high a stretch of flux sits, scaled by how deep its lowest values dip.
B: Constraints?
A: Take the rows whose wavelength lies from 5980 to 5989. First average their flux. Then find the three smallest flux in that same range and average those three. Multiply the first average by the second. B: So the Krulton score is 6.6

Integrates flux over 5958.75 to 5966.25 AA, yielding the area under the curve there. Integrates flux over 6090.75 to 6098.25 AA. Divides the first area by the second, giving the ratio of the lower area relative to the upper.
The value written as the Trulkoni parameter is 1.08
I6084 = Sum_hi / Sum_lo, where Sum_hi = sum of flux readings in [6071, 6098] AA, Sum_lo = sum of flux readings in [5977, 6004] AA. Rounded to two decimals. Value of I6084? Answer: 1.00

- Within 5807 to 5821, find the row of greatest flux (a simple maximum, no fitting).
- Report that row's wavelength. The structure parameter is 5815.5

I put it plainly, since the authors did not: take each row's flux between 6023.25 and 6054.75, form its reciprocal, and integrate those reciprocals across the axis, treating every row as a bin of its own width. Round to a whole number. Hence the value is 11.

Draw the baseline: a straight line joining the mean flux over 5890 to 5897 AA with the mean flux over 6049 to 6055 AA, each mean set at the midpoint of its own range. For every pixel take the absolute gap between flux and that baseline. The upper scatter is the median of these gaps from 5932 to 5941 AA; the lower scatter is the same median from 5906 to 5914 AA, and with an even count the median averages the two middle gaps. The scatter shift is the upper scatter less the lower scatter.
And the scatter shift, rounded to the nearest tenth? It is -0.4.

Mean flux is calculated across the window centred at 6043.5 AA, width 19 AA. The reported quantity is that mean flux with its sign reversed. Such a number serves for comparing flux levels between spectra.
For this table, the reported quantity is -3.10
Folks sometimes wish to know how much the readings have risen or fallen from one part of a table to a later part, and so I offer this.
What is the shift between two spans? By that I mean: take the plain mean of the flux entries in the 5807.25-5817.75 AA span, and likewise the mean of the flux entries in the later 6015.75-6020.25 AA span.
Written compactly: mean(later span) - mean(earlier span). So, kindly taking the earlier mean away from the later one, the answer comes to -0.1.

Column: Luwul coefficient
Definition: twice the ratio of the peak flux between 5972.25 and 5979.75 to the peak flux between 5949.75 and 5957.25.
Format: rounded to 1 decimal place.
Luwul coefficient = 2.0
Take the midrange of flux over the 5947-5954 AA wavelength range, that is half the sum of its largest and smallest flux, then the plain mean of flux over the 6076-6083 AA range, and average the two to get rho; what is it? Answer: 3.04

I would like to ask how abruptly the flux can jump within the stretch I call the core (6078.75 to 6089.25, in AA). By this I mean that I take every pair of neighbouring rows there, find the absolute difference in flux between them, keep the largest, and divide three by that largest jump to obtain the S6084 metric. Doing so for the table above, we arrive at 2.58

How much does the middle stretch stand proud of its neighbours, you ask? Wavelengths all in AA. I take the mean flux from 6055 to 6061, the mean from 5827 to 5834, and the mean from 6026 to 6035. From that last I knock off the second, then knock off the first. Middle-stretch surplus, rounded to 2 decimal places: -3.65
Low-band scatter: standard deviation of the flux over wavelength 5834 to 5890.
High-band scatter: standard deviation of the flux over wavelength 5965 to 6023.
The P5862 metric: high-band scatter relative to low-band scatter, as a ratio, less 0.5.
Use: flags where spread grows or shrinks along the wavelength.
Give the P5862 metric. 0.14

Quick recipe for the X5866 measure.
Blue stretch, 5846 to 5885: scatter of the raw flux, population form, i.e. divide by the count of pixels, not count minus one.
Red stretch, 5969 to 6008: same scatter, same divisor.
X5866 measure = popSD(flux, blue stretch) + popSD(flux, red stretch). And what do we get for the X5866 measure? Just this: 0.731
